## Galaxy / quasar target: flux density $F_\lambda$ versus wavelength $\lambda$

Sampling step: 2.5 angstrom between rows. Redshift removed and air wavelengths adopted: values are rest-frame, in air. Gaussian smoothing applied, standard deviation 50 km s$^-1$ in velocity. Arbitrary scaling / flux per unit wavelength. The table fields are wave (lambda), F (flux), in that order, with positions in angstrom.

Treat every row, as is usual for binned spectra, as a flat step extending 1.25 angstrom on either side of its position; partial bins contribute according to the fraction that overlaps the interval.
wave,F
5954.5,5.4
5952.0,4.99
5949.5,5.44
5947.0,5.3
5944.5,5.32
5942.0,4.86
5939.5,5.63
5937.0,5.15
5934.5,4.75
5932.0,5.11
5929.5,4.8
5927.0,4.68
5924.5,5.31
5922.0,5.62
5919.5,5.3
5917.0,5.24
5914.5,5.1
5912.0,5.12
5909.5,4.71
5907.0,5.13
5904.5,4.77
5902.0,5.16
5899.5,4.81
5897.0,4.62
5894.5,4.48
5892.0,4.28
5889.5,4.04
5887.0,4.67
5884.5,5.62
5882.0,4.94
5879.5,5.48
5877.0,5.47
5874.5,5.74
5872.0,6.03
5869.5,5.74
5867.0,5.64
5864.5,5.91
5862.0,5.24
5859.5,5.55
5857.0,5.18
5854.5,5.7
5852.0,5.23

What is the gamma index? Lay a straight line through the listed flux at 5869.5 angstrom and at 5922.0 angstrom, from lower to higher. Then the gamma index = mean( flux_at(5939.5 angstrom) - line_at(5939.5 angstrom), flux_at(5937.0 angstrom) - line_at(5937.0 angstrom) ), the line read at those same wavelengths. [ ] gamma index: -0.19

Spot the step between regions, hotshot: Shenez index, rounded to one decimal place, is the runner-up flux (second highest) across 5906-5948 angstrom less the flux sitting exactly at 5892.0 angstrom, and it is 1.3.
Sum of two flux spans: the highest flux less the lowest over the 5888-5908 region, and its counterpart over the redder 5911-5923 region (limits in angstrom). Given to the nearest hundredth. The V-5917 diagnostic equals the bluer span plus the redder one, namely 1.64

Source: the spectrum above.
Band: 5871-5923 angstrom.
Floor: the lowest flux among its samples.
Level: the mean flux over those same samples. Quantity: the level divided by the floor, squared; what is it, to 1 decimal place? 1.6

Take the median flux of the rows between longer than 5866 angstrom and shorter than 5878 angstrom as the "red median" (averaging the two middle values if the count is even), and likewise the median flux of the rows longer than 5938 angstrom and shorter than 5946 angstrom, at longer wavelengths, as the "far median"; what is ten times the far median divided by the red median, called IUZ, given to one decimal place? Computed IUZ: 9.3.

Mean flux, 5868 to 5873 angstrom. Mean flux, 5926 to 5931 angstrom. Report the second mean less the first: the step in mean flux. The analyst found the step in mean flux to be -1.1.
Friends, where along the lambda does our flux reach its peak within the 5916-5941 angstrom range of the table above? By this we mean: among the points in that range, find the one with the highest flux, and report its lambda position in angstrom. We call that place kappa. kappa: 5939.5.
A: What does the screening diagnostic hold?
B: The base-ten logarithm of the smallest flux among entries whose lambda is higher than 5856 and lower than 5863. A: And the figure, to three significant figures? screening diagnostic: 0.714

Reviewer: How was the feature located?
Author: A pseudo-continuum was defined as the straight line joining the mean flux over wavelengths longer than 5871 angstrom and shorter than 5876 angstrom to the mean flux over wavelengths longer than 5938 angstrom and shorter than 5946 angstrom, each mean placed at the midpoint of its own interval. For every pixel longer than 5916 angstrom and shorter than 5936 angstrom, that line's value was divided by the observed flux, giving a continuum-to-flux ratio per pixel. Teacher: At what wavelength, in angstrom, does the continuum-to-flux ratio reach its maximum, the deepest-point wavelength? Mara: 5927.0 angstrom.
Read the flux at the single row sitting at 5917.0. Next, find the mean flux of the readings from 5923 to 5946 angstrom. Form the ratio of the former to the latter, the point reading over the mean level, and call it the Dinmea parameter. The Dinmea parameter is 1.03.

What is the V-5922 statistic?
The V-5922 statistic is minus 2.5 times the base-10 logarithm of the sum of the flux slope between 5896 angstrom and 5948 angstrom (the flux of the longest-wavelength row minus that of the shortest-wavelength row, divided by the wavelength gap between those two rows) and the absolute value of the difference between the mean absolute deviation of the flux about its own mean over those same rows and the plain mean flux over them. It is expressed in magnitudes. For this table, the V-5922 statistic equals -1.71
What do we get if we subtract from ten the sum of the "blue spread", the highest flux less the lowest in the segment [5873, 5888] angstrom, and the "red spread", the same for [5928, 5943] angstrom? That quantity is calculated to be 8.05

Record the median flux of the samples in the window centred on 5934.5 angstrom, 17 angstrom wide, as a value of 4.86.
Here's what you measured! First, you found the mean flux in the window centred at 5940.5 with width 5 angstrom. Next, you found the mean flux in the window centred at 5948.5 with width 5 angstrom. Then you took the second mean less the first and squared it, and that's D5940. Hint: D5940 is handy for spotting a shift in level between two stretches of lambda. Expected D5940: 0.0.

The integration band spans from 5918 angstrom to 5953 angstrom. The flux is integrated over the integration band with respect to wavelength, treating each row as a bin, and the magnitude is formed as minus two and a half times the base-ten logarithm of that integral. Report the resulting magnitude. -5.64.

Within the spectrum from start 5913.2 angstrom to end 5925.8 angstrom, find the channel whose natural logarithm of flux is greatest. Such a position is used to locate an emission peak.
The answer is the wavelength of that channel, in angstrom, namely 5922.0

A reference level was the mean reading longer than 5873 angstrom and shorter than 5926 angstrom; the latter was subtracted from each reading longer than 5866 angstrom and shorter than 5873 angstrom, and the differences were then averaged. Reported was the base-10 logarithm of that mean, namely -0.11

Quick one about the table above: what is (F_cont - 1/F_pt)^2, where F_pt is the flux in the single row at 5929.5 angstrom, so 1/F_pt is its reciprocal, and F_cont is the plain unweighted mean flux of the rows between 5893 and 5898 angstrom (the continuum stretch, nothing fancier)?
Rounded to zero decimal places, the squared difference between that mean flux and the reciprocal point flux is 19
